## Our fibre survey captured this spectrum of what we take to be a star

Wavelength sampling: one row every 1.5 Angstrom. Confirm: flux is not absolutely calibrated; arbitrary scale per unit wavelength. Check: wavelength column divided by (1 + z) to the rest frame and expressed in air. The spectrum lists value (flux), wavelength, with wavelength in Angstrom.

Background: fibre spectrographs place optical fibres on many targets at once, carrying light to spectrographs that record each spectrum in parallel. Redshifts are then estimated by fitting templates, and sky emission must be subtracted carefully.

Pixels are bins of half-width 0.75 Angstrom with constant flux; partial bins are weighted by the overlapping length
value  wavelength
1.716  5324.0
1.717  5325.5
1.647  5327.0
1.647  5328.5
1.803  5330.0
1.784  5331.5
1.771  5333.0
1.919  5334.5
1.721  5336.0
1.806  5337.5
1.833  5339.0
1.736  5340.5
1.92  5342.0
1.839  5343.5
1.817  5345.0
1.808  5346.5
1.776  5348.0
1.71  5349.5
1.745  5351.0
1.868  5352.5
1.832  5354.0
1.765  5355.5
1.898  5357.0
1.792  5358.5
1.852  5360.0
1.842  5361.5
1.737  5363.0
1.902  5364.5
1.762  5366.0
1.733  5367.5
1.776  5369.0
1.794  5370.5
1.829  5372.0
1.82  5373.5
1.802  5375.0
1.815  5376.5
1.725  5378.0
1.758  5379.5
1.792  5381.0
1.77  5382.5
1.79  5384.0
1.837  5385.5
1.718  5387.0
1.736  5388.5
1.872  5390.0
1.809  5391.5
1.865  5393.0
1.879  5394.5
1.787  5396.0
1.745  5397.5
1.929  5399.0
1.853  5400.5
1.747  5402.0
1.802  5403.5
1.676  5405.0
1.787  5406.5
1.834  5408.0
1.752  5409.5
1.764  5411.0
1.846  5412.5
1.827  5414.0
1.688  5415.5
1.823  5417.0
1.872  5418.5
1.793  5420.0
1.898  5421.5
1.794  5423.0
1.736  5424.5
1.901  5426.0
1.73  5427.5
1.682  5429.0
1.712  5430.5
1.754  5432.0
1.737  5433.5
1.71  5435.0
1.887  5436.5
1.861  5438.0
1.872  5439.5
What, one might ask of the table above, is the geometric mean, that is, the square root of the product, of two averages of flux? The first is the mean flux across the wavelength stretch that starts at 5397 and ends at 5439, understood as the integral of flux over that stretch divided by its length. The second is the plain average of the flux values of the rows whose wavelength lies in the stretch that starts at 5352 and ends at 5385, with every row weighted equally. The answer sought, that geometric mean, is 1.80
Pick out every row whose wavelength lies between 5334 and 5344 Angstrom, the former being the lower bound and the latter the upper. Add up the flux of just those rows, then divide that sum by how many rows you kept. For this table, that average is 1.82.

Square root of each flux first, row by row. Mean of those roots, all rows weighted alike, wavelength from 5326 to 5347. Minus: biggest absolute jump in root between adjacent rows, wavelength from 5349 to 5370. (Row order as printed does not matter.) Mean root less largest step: 1.28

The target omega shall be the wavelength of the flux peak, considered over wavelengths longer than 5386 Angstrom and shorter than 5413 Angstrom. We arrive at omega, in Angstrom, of 5399.0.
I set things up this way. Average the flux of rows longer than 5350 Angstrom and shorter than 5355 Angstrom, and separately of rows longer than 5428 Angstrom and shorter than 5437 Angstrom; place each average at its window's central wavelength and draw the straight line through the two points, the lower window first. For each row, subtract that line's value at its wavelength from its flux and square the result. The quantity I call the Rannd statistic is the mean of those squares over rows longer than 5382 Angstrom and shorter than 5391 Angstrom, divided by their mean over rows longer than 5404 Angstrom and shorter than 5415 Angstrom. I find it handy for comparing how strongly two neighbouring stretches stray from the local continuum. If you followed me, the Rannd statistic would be 0.8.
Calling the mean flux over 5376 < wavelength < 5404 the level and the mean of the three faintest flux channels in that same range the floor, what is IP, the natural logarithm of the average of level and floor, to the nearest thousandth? 0.568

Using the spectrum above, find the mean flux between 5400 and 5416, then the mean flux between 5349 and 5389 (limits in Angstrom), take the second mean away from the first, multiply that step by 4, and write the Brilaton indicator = -0.05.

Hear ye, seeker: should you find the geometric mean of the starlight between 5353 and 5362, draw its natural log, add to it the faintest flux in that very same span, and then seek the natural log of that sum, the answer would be 0.86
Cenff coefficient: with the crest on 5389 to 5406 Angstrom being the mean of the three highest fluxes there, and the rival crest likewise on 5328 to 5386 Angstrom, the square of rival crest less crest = 0.0004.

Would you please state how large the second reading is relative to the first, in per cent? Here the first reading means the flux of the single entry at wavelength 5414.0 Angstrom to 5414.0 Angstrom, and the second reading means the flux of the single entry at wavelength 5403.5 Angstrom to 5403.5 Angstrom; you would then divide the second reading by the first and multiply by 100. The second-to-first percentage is 99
